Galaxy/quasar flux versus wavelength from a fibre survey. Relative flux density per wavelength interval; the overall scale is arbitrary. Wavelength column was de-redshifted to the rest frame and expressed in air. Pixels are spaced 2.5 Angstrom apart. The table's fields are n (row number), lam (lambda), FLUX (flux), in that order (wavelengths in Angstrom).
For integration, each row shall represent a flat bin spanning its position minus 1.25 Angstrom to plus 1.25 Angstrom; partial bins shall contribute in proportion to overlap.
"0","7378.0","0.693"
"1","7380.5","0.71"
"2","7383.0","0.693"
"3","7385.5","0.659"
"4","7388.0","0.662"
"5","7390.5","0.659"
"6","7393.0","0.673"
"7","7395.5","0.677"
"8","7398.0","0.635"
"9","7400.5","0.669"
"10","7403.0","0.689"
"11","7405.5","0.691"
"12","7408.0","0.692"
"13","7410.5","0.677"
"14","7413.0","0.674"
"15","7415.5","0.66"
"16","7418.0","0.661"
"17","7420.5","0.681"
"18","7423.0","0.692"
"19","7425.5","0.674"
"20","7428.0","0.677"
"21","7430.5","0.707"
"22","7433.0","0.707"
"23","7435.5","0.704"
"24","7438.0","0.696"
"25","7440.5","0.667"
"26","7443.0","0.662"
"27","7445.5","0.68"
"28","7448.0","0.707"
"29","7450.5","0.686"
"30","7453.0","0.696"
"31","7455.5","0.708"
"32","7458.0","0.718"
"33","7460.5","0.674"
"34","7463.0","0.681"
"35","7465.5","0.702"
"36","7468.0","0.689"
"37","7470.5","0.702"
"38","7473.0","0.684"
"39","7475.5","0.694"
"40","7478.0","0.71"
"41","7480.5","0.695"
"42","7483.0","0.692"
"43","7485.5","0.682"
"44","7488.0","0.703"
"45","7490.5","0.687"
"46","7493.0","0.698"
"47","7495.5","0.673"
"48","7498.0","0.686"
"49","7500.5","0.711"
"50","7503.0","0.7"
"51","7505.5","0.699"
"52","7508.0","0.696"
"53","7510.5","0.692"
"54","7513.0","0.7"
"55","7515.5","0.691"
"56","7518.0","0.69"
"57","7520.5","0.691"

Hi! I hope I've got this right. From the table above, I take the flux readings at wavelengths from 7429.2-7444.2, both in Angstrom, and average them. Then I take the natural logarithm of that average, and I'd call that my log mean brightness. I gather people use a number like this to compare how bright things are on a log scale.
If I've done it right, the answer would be -0.370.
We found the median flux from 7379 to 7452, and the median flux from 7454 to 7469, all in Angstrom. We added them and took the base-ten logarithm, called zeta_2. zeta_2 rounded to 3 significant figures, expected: 0.138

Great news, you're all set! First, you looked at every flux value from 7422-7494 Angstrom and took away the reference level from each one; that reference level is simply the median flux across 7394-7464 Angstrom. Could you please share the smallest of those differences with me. -0.019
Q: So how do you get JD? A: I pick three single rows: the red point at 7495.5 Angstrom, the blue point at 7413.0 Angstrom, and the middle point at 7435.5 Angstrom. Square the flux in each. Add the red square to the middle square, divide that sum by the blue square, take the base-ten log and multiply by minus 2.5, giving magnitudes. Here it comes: -0.80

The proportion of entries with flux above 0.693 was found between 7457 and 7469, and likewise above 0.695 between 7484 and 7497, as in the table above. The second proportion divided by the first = 1.00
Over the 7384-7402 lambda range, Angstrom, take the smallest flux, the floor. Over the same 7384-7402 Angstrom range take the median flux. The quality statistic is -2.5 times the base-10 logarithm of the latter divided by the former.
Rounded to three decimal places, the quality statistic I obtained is -0.045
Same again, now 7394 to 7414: -0.070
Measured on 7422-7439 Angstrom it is -0.035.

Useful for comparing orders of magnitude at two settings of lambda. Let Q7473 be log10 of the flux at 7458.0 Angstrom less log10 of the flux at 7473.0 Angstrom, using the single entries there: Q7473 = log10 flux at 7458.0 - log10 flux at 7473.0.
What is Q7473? 0.02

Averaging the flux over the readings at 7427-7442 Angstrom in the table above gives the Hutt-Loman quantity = 0.693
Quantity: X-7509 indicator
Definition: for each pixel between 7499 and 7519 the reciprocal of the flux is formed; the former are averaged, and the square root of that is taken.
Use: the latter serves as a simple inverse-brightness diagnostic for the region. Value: 1.198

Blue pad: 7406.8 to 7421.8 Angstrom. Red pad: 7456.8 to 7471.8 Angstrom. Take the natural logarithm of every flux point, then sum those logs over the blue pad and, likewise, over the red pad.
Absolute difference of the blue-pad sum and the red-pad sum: 0.18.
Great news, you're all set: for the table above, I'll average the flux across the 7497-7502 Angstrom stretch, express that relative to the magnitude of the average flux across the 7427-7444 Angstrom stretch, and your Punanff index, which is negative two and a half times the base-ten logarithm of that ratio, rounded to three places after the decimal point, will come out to -0.016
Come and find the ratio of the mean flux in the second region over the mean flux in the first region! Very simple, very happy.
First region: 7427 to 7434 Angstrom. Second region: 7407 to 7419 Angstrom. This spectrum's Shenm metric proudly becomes 0.965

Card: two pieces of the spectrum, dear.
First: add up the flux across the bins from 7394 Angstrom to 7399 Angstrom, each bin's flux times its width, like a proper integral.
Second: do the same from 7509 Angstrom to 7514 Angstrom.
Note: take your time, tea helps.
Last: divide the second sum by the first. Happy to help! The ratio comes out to 1.06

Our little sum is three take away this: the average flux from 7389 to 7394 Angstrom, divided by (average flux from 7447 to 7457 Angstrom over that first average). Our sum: 2.37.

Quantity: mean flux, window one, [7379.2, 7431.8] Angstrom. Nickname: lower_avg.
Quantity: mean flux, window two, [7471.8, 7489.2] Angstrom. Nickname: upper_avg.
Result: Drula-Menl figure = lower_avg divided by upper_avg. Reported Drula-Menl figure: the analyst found 0.9748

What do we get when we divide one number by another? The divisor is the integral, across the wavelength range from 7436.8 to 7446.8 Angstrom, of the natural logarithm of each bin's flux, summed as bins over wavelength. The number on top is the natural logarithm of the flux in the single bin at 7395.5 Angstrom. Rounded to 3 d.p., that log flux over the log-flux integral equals 0.100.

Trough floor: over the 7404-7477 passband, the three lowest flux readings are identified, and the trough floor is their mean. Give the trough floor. 0.661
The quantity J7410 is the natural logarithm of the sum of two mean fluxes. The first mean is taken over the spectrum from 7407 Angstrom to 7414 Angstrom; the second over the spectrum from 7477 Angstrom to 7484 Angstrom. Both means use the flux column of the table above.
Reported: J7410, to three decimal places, 0.322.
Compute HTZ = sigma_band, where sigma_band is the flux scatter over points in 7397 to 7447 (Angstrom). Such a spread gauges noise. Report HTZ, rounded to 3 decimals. 0.018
